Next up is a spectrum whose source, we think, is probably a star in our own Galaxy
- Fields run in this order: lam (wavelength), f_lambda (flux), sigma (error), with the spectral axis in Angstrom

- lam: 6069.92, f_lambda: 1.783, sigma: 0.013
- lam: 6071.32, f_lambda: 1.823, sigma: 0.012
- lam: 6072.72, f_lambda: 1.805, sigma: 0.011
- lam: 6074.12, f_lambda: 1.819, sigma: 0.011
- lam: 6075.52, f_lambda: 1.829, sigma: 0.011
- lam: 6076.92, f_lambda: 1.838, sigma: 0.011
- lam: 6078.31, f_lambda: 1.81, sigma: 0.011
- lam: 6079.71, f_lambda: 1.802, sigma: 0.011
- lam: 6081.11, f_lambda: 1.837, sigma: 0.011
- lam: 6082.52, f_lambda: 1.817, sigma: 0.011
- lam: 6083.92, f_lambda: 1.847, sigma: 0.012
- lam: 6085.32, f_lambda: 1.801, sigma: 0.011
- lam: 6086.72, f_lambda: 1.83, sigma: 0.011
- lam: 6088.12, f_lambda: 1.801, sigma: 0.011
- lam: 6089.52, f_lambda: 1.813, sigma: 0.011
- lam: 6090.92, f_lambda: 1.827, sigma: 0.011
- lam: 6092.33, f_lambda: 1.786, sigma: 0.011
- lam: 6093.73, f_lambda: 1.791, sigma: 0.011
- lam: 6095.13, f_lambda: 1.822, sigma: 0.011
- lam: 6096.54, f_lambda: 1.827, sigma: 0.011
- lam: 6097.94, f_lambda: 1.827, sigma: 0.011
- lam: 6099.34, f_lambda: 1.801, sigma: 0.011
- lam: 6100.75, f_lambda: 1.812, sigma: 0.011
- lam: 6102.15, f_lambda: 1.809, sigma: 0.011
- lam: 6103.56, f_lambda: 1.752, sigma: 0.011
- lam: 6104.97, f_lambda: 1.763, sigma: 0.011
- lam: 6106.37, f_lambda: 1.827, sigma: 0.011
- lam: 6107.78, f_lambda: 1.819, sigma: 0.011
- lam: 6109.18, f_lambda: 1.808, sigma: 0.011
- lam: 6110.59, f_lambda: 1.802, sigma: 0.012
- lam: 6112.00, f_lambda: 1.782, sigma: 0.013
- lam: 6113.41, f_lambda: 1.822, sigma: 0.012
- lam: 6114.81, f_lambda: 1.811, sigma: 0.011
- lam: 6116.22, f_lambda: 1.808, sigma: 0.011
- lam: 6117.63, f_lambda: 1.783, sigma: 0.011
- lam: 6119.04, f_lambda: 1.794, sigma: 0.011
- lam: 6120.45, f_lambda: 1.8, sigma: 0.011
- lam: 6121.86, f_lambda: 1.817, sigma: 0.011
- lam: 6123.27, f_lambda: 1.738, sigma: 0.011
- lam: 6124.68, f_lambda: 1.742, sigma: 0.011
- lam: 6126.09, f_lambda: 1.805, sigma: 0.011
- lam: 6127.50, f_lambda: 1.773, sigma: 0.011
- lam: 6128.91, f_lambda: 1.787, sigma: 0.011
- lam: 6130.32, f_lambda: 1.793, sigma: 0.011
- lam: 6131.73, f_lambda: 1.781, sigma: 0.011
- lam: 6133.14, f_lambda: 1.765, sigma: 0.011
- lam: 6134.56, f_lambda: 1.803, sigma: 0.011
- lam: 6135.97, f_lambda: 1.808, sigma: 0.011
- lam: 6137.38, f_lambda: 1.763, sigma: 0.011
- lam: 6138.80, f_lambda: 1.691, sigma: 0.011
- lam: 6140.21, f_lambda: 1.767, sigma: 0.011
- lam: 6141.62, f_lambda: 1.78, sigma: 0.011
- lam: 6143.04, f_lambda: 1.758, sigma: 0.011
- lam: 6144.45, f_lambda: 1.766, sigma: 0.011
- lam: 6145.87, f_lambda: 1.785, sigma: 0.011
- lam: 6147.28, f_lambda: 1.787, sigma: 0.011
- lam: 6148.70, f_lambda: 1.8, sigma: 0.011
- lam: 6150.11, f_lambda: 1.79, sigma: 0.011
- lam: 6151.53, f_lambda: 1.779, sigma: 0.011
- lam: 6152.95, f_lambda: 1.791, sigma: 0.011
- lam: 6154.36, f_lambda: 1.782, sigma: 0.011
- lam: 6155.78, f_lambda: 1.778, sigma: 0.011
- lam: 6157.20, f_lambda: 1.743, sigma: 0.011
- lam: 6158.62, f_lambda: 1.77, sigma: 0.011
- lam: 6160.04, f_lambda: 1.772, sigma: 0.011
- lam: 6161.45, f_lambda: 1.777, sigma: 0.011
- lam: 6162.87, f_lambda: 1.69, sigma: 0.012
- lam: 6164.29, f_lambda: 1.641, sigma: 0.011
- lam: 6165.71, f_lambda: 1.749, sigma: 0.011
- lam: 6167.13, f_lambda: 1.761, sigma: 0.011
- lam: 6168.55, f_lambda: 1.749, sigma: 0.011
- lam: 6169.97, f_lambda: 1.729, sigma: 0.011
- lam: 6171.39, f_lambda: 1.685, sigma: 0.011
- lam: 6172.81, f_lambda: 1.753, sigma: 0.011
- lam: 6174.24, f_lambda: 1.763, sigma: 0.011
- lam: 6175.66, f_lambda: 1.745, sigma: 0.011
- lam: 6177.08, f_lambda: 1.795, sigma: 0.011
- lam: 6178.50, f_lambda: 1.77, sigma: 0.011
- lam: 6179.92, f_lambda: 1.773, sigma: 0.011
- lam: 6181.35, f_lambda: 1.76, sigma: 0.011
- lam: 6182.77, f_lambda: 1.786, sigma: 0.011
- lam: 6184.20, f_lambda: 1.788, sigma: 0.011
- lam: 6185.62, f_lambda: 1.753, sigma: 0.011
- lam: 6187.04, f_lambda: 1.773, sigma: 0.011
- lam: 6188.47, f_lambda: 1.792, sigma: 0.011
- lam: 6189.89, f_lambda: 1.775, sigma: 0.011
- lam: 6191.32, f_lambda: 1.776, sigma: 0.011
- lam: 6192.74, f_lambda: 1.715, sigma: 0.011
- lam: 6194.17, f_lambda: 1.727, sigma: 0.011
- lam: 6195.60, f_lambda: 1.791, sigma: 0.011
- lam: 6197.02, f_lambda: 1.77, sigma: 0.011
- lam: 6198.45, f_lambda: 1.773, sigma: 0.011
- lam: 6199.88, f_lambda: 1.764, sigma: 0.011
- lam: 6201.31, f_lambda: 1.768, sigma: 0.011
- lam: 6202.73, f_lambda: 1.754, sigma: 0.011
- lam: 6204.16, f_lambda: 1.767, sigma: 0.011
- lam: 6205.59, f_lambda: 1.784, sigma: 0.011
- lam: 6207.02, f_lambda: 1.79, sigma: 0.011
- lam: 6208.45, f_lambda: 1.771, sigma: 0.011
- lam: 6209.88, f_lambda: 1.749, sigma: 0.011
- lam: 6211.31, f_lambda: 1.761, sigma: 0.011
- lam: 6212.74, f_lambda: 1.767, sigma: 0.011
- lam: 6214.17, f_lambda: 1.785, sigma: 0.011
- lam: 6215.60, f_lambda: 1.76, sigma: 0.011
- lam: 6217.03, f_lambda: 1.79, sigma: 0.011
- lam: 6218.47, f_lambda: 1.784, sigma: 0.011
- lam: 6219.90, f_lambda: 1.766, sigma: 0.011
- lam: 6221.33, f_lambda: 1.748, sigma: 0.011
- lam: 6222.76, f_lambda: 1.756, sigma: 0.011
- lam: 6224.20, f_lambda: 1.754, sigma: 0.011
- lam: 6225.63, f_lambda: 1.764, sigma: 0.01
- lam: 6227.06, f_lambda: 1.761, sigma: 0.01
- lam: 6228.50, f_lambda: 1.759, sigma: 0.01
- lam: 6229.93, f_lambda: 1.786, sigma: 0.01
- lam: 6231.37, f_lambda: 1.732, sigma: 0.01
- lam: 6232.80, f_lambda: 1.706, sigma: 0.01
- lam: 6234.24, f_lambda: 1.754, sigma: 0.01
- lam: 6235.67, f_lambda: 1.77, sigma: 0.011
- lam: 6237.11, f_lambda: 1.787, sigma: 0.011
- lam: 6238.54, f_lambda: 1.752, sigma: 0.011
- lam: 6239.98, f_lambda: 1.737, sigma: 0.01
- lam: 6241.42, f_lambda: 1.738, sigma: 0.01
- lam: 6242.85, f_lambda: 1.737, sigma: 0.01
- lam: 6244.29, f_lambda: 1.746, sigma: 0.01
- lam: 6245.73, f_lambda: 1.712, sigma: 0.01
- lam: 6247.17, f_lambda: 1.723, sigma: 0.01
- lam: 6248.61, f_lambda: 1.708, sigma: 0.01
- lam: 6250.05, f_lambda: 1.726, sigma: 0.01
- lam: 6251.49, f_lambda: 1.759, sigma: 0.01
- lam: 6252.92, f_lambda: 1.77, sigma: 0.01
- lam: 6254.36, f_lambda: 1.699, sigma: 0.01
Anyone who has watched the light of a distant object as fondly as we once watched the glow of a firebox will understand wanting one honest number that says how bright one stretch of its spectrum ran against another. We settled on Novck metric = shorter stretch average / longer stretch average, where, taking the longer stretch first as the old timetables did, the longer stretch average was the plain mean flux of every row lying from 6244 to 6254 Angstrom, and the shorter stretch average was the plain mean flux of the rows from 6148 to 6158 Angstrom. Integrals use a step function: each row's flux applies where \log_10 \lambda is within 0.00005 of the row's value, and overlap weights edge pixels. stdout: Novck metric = 1.03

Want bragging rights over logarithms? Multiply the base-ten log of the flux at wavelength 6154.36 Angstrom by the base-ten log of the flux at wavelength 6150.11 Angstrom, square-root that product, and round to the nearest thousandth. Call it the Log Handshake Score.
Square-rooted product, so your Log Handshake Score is 0.252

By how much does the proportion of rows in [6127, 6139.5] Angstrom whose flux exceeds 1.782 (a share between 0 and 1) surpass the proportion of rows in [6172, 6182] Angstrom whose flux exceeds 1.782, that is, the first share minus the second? 0.30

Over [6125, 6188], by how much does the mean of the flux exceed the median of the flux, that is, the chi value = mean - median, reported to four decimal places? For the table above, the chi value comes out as -0.0076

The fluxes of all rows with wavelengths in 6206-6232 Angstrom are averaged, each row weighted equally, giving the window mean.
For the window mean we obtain 1.77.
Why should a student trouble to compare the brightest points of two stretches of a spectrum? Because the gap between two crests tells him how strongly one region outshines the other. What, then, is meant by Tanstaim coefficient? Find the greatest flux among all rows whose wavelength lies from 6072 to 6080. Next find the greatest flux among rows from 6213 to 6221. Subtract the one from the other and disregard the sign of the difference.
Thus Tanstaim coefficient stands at 0.048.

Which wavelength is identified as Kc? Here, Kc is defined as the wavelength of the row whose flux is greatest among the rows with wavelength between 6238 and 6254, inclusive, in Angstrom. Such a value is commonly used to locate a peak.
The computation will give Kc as 6252.92 Angstrom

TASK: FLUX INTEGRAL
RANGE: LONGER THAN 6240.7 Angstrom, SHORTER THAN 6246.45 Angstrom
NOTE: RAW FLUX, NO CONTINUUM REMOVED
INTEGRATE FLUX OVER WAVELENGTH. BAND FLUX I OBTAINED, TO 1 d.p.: 10.0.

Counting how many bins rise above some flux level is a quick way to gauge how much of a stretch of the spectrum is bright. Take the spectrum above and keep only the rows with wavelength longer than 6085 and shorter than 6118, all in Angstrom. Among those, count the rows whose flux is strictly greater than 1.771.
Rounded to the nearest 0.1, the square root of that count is 4.7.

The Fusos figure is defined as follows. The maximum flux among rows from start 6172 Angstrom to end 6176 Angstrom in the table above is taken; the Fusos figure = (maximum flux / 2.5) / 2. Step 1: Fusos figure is 0.353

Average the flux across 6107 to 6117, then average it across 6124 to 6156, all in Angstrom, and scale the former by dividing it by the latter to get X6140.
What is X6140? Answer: 1.017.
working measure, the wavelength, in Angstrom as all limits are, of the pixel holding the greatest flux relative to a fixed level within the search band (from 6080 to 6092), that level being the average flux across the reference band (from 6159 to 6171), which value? 6083.92 Angstrom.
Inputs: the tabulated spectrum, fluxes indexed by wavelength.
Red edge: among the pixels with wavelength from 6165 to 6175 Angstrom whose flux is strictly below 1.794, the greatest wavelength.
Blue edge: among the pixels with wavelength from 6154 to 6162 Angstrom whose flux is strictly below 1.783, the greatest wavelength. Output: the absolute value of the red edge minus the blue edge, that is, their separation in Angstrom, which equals 12.8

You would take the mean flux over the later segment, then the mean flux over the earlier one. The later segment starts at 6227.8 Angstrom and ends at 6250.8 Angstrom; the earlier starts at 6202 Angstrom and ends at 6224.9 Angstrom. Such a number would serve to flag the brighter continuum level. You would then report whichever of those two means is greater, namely 1.768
